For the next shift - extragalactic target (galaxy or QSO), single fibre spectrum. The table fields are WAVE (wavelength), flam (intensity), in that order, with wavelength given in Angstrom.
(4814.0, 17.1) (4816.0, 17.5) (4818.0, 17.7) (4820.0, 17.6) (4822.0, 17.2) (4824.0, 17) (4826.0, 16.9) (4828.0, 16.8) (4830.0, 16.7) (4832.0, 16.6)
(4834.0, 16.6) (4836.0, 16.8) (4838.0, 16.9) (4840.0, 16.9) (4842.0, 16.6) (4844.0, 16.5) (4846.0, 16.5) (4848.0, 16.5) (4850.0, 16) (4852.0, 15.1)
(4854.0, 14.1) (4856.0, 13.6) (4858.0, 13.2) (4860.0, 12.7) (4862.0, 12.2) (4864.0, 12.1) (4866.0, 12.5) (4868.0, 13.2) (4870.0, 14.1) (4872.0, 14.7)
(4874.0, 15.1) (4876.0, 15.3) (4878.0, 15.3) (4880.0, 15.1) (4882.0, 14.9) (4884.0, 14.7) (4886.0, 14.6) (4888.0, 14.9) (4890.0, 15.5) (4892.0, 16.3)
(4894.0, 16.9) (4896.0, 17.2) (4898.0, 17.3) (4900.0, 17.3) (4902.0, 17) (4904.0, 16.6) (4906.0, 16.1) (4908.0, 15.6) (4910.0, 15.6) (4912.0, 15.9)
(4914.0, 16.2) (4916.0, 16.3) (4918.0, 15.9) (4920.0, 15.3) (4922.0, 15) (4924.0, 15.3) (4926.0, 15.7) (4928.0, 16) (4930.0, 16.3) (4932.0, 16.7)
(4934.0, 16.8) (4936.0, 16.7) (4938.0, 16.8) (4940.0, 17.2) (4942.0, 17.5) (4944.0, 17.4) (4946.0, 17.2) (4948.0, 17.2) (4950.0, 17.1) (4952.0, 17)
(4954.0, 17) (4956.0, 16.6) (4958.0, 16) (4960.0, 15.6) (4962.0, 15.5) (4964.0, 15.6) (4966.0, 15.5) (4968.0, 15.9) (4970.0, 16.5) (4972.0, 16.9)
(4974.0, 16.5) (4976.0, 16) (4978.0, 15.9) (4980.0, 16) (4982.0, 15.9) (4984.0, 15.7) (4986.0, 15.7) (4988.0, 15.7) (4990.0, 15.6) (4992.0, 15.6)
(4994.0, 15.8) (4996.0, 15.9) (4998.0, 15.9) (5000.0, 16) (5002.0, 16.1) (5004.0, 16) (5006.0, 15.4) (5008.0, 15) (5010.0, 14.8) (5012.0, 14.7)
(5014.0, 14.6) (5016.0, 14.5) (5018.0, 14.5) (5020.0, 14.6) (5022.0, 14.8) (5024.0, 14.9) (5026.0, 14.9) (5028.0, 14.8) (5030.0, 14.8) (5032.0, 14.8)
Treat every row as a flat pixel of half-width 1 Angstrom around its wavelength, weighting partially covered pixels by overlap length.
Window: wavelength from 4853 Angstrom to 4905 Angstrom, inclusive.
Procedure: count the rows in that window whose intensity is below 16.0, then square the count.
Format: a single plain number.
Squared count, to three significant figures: 361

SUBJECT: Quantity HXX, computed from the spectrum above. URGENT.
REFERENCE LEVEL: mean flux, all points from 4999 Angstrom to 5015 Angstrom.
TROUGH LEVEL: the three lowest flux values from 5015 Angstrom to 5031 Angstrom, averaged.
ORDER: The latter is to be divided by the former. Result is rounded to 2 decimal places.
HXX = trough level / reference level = 0.95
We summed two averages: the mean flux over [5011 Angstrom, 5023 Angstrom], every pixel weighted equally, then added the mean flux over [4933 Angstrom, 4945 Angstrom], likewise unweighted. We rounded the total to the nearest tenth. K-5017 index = 31.7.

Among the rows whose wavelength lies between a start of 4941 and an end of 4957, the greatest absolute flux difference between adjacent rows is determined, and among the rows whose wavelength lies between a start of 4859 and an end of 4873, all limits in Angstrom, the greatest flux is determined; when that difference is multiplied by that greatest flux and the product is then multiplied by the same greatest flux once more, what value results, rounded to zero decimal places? 86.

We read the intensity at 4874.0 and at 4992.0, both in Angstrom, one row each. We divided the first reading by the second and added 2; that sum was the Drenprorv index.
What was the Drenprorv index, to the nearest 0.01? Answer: 2.97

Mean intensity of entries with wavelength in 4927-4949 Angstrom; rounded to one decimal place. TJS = 16.9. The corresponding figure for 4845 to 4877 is 14.2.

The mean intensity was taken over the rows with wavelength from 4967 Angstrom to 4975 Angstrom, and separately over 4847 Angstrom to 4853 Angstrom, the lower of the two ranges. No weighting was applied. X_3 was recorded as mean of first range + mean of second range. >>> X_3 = 32.3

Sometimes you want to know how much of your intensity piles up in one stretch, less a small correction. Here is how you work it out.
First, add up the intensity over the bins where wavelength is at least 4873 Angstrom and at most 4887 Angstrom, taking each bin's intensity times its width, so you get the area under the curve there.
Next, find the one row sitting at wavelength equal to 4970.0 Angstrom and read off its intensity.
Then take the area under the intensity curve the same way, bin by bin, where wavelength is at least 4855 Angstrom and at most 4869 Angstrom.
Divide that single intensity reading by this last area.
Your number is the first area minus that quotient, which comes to 210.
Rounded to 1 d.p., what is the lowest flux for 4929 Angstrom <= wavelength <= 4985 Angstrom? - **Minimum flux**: 15.5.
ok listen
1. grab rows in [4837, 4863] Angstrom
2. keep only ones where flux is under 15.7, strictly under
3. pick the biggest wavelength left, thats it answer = 4862.0 Angstrom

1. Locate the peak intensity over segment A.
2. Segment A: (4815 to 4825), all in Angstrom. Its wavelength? 4818.0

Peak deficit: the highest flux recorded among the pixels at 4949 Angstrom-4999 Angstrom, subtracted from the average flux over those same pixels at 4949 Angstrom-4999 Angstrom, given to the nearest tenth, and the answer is -1.0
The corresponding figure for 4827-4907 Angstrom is -1.9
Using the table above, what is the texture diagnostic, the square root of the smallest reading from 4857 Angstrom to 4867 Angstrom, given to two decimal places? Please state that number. 3.48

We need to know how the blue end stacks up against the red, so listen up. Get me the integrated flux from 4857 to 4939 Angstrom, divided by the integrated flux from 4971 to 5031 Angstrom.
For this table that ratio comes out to 1.4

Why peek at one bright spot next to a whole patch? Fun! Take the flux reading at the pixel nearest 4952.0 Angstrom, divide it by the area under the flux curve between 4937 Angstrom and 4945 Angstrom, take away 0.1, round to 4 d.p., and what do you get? 0.0234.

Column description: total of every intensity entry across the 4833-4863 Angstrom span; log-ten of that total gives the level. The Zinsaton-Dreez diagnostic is 2.36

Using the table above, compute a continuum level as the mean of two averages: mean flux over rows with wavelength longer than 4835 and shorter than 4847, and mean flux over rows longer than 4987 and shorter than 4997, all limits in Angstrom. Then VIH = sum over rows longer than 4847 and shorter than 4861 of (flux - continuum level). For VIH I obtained -12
